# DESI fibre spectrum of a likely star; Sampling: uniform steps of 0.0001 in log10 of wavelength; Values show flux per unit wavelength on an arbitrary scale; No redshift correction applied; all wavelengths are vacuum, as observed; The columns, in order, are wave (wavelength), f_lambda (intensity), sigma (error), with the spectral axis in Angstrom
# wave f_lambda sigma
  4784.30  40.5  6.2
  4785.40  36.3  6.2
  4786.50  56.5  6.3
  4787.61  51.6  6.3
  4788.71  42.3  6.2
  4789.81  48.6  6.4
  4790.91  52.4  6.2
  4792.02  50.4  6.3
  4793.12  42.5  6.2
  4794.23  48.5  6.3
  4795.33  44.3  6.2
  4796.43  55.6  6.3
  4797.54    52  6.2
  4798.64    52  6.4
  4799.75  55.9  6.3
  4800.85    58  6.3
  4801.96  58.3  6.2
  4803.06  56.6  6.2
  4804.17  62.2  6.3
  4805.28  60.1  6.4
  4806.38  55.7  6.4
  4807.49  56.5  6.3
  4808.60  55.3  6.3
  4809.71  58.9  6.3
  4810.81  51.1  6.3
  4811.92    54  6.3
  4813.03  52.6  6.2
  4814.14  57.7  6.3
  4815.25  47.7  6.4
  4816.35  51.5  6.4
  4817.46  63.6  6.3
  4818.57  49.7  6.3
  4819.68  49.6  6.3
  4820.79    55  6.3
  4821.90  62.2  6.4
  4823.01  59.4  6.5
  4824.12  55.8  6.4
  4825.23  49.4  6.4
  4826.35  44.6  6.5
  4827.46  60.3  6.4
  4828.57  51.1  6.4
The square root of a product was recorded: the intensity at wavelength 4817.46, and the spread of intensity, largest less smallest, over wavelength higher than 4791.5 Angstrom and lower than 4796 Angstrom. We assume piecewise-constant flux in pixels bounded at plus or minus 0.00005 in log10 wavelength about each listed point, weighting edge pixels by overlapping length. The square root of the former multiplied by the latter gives 22.42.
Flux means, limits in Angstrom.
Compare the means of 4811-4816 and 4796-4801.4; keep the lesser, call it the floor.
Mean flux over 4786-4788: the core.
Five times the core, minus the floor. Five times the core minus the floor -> 217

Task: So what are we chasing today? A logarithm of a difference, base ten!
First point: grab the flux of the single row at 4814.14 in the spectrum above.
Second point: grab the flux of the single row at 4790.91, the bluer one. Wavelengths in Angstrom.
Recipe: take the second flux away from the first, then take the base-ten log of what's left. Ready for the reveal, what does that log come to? 0.72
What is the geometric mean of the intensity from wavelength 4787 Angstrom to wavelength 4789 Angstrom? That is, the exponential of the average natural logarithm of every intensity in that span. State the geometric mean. 46.7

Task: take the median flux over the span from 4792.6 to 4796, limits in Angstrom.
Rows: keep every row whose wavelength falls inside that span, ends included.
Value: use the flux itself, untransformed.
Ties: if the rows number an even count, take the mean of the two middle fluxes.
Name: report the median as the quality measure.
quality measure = 44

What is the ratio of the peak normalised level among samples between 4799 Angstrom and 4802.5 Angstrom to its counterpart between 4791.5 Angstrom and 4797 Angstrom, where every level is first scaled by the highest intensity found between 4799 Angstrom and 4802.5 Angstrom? 1.05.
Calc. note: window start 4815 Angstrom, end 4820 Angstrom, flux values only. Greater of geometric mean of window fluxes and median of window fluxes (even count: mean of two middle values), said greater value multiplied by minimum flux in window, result 2487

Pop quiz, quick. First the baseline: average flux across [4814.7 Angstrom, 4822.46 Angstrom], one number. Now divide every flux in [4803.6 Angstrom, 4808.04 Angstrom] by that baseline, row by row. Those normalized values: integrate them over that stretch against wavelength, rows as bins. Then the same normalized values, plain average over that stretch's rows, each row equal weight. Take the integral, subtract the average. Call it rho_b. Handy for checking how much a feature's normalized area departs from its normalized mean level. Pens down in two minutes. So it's 3.7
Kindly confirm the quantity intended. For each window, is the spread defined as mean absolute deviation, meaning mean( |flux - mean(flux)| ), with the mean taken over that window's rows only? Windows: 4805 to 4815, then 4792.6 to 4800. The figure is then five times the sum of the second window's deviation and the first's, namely 32.7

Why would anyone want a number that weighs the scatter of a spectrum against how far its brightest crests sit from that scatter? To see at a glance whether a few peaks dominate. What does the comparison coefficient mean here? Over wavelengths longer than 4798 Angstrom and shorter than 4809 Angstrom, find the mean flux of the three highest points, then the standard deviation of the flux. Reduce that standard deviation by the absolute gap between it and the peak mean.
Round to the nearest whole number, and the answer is -55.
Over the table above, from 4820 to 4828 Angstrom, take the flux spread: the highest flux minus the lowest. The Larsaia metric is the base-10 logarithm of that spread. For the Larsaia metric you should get 1.25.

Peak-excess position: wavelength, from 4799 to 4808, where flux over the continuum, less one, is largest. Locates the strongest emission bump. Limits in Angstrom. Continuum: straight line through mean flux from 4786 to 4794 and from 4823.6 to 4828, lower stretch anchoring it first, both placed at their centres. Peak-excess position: 4804.17 Angstrom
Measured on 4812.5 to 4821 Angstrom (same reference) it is 4817.46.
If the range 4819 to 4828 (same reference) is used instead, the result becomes 4821.90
